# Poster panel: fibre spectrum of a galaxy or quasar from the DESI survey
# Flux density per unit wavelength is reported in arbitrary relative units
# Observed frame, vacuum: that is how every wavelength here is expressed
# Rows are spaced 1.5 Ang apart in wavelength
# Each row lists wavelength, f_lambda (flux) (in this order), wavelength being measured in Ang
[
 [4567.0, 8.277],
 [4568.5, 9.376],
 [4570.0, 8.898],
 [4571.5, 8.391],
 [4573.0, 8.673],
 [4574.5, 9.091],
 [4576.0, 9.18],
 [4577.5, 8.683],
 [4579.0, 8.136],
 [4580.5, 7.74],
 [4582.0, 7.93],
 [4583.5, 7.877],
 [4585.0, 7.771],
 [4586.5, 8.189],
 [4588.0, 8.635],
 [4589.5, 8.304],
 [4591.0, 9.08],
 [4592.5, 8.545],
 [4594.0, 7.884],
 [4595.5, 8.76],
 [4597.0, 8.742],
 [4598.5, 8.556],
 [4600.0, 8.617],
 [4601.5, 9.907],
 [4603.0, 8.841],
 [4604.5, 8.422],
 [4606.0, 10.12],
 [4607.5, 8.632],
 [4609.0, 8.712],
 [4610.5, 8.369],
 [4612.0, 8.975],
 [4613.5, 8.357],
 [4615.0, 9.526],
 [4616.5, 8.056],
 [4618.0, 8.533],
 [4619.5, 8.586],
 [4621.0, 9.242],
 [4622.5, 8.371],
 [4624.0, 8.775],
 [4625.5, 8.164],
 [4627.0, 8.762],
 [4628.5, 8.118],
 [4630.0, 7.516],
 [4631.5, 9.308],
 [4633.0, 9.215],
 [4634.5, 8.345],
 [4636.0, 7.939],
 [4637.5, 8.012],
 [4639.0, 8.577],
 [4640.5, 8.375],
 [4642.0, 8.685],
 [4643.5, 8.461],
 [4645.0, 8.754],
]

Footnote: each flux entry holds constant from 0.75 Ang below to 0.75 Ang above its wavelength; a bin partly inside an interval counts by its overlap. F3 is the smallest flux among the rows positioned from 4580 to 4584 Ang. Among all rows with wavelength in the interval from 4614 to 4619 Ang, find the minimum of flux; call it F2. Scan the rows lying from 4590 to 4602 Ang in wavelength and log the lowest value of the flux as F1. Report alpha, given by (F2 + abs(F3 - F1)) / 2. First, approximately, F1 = 7.884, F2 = 8.056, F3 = 7.74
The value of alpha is 4.10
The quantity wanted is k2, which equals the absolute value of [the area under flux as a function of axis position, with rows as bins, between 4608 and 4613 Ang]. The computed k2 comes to 43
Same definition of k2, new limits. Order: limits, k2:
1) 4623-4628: 43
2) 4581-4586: 39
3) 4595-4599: 35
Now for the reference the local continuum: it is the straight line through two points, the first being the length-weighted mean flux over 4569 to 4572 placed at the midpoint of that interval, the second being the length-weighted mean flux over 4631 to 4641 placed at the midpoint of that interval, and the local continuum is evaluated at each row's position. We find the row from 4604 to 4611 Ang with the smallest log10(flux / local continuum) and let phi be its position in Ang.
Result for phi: 4610.5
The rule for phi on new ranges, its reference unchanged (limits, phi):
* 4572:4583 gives 4580.5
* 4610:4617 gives 4616.5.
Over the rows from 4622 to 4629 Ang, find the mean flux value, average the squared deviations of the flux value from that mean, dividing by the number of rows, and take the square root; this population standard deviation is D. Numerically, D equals 0.28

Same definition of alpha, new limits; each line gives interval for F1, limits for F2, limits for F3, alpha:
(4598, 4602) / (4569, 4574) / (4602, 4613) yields 4.29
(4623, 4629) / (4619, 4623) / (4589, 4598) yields 4.30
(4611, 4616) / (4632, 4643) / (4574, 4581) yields 4.28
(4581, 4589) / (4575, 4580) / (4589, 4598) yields 4.12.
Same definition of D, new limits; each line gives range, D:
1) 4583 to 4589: 0.34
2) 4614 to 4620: 0.53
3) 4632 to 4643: 0.40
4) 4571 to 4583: 0.49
